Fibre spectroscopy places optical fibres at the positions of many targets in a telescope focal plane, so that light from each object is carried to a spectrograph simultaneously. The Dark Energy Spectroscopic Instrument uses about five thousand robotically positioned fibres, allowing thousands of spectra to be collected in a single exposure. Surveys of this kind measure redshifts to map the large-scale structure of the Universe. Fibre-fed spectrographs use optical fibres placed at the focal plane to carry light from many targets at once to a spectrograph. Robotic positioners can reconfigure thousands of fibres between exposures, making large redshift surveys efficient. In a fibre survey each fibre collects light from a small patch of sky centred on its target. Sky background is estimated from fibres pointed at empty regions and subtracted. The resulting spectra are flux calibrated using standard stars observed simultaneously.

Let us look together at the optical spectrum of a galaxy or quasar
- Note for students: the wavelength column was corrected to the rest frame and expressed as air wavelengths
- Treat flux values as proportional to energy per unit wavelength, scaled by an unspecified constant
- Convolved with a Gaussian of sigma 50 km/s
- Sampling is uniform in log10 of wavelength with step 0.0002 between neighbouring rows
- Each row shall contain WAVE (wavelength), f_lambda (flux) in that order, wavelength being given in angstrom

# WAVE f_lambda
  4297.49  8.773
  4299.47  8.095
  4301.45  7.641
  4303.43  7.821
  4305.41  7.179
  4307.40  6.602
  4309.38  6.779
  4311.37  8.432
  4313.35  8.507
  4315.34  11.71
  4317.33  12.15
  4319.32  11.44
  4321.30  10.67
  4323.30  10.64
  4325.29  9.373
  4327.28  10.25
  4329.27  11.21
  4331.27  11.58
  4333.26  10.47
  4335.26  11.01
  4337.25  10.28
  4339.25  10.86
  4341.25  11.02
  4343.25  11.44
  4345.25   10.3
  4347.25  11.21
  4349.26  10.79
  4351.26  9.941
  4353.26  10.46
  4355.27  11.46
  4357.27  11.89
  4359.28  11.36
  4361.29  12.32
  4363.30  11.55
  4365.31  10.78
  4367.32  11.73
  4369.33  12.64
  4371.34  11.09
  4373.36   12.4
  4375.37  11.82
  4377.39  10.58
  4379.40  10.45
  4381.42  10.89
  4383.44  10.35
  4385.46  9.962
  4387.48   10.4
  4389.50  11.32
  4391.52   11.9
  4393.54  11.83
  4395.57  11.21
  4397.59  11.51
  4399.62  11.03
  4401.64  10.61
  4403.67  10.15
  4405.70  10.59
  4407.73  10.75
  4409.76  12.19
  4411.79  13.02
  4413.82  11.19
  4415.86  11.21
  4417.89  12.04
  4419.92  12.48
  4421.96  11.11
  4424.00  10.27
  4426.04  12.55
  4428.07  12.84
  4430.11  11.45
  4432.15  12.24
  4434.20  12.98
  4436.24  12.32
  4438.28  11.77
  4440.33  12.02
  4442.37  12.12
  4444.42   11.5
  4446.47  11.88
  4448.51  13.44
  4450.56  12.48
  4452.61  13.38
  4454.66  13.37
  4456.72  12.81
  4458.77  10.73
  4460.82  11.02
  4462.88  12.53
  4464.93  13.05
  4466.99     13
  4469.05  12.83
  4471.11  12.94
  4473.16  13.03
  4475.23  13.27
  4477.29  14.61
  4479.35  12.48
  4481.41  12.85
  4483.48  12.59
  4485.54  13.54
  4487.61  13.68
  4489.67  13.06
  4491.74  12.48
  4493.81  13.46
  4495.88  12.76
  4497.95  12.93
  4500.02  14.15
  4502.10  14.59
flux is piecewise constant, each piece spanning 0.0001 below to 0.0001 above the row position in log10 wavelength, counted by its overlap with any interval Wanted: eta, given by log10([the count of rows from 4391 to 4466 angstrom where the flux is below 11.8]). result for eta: 1.20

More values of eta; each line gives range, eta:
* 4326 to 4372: 1.30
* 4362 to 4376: 0.60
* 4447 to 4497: 0.30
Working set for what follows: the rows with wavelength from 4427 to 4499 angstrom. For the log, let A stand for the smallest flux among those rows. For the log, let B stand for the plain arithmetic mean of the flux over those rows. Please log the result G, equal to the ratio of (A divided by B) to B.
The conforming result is 0.067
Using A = 10.73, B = 12.7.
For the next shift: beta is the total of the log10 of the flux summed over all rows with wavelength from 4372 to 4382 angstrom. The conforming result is 5.25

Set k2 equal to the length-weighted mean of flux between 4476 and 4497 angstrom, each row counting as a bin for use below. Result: 13.2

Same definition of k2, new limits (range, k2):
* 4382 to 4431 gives 11.3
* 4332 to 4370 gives 11.1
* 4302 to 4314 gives 7.5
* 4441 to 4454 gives 12.5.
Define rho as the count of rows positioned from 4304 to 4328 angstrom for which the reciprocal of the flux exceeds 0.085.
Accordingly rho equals 11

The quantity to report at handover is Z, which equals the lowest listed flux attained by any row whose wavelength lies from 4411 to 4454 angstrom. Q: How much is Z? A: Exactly 10.27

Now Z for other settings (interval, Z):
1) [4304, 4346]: 6.602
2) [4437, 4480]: 10.73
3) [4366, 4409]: 9.962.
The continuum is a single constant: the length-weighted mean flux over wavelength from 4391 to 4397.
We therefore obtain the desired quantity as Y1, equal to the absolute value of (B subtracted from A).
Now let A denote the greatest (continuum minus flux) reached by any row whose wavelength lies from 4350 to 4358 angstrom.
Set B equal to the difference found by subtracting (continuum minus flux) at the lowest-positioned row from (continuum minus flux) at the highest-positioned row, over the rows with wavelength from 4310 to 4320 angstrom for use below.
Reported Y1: 4.69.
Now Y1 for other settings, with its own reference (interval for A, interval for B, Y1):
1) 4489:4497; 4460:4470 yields 0.95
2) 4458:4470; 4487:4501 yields 1.36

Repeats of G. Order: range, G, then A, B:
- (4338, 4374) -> 0.078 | 9.941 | 11.3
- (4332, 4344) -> 0.087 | 10.28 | 10.8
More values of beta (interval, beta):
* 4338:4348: 5.20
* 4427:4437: 5.46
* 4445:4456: 5.55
